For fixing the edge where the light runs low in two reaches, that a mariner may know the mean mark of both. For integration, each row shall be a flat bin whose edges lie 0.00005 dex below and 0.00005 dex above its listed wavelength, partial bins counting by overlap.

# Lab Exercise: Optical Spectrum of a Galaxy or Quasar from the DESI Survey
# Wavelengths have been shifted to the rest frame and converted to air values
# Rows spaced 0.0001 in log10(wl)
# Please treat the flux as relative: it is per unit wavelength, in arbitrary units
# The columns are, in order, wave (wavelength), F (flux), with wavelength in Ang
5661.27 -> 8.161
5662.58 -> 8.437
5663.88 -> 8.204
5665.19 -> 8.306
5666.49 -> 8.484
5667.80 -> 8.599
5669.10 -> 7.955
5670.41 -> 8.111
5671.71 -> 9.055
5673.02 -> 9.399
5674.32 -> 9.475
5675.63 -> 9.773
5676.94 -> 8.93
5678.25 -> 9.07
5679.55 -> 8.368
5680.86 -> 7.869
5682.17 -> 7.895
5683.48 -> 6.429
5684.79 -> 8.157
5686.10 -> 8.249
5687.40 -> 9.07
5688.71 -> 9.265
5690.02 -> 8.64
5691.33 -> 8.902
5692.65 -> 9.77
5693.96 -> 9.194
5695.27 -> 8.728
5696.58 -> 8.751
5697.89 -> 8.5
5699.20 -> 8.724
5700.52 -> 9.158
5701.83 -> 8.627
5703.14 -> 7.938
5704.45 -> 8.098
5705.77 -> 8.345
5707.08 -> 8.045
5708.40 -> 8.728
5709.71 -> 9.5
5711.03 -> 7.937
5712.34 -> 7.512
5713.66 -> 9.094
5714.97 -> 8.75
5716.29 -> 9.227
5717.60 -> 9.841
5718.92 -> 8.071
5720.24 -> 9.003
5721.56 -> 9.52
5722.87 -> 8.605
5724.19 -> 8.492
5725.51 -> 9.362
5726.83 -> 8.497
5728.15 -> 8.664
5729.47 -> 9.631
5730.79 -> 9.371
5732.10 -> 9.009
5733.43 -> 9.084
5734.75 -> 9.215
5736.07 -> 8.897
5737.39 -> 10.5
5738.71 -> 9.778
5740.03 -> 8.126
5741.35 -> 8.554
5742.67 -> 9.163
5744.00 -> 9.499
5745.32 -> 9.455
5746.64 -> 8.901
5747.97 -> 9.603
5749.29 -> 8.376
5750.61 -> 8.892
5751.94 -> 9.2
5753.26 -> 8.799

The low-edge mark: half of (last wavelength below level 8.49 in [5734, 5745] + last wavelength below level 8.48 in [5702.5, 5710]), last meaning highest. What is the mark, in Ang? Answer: 5723.6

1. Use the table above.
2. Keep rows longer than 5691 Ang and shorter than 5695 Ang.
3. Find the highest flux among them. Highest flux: 9.77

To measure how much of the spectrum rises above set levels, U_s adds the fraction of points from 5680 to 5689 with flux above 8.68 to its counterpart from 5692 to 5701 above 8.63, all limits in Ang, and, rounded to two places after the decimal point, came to 1.14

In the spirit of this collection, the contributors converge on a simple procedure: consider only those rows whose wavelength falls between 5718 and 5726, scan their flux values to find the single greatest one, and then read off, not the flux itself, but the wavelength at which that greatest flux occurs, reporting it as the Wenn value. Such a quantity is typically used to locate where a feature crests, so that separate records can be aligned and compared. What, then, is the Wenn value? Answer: 5721.56 Ang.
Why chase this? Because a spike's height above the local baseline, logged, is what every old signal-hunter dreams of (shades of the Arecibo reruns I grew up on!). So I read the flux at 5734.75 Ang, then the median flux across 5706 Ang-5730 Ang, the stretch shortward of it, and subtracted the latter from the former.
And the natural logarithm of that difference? -0.7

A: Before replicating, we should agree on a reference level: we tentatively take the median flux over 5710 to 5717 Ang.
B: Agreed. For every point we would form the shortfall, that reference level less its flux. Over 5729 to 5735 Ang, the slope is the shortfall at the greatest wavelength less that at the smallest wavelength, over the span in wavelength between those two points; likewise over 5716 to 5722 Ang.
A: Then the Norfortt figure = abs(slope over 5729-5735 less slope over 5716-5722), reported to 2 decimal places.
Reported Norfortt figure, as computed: 0.13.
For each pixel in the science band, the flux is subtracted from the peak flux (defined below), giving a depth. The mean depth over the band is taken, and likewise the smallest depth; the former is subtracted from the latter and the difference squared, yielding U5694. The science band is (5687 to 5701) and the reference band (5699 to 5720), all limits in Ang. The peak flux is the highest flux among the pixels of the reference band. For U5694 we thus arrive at 0.64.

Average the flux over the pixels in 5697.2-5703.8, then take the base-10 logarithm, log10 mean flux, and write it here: 0.934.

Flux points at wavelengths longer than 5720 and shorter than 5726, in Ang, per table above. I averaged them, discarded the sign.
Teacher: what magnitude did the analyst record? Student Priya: 9.0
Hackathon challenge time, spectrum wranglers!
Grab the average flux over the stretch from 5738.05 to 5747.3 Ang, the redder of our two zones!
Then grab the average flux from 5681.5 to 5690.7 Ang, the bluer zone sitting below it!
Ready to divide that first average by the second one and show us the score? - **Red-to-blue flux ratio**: 1.10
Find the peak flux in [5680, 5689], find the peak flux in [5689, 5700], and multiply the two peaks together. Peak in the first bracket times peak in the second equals 91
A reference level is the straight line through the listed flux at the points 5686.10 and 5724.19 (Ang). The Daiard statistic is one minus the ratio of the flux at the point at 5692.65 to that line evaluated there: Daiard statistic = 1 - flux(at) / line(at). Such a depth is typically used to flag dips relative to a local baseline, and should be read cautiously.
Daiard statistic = -0.18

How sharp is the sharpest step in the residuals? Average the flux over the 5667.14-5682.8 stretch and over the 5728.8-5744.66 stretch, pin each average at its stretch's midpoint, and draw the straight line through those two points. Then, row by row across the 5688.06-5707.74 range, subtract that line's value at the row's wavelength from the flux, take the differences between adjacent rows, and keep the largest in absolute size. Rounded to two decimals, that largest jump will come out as 0.86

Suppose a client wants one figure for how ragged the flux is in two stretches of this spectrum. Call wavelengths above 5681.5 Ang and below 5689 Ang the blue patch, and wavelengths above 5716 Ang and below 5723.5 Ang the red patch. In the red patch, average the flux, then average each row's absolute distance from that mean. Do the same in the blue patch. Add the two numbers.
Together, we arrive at 1.17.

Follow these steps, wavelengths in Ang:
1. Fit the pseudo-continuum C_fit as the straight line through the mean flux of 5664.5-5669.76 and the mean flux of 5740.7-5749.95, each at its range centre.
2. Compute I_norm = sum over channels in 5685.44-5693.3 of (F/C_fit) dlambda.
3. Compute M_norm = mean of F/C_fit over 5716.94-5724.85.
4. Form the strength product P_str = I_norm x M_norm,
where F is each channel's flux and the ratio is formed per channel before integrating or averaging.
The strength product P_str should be 8.3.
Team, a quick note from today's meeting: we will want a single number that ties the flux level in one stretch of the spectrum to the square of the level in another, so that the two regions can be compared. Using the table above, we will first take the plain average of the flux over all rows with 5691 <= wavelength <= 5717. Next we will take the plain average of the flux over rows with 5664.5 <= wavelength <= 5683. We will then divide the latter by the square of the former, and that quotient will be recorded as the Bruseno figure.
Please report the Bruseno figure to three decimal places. 0.115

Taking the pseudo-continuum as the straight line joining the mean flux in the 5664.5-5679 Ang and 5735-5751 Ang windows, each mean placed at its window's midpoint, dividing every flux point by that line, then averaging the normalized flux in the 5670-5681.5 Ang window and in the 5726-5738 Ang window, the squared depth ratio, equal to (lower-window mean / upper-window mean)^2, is 0.99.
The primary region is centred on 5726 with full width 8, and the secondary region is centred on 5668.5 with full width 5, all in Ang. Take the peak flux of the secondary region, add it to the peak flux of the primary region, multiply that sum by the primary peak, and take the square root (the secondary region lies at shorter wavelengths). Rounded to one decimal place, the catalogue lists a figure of 13.3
